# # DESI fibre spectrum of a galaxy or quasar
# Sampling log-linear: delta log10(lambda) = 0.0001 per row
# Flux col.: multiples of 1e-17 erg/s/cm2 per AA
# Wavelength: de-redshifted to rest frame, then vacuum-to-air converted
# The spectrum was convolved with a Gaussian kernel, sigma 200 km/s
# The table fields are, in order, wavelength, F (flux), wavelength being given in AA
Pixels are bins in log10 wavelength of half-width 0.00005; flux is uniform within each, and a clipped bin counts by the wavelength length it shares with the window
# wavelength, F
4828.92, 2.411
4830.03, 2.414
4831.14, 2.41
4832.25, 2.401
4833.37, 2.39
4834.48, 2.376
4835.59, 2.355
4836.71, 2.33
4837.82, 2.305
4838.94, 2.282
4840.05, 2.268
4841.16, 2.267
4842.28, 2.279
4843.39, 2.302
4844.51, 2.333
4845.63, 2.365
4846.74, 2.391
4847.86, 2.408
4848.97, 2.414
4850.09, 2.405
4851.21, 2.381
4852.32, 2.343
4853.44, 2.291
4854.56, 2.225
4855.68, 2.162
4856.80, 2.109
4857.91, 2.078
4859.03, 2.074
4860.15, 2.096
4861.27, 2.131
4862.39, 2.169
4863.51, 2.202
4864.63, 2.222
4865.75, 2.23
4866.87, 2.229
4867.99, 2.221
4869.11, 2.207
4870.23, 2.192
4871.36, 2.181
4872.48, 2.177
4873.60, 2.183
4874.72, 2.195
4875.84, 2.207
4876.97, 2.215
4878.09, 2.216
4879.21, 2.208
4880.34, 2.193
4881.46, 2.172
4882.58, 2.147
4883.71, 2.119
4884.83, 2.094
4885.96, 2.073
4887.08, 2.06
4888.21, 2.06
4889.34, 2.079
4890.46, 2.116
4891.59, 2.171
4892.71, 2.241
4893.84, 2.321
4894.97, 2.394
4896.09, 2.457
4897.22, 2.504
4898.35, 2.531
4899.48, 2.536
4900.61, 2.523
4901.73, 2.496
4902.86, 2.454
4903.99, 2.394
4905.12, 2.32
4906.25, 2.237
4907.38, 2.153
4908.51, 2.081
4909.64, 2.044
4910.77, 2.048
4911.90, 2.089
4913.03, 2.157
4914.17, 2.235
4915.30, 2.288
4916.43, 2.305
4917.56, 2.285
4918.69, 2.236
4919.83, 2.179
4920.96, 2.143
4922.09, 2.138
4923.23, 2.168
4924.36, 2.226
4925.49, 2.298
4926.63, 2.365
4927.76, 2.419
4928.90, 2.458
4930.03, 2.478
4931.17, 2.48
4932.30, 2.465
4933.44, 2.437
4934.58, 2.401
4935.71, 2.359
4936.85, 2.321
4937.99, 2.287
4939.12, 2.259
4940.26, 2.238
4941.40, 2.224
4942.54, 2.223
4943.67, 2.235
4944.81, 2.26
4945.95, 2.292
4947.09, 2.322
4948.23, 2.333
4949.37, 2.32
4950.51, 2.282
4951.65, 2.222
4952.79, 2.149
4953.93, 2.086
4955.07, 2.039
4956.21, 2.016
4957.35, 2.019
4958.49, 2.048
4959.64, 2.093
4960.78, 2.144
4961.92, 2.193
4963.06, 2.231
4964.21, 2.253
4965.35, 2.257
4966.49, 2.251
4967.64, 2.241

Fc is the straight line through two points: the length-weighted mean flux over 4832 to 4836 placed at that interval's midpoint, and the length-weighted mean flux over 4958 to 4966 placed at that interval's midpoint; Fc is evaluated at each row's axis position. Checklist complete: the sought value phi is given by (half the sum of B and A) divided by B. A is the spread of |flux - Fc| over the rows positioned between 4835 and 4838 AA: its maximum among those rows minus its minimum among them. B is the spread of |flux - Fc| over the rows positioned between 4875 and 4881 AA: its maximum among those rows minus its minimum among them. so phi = 1.7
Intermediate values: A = 0.05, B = 0.02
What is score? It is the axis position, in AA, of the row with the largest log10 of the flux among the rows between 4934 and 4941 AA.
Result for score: 4934.58 AA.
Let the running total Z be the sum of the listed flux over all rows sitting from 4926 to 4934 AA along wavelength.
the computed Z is 17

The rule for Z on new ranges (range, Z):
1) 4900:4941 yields 82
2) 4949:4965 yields 30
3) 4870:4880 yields 20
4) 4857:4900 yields 84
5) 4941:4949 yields 16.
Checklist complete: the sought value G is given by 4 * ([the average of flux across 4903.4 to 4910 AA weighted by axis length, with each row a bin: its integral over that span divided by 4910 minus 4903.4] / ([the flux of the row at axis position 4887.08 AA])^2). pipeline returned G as 2.1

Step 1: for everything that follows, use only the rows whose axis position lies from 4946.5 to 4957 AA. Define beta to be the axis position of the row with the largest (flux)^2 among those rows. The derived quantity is 4948.23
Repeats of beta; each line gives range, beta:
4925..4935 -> 4931.17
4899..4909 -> 4899.48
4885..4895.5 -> 4894.97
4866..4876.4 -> 4866.87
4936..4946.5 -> 4936.85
